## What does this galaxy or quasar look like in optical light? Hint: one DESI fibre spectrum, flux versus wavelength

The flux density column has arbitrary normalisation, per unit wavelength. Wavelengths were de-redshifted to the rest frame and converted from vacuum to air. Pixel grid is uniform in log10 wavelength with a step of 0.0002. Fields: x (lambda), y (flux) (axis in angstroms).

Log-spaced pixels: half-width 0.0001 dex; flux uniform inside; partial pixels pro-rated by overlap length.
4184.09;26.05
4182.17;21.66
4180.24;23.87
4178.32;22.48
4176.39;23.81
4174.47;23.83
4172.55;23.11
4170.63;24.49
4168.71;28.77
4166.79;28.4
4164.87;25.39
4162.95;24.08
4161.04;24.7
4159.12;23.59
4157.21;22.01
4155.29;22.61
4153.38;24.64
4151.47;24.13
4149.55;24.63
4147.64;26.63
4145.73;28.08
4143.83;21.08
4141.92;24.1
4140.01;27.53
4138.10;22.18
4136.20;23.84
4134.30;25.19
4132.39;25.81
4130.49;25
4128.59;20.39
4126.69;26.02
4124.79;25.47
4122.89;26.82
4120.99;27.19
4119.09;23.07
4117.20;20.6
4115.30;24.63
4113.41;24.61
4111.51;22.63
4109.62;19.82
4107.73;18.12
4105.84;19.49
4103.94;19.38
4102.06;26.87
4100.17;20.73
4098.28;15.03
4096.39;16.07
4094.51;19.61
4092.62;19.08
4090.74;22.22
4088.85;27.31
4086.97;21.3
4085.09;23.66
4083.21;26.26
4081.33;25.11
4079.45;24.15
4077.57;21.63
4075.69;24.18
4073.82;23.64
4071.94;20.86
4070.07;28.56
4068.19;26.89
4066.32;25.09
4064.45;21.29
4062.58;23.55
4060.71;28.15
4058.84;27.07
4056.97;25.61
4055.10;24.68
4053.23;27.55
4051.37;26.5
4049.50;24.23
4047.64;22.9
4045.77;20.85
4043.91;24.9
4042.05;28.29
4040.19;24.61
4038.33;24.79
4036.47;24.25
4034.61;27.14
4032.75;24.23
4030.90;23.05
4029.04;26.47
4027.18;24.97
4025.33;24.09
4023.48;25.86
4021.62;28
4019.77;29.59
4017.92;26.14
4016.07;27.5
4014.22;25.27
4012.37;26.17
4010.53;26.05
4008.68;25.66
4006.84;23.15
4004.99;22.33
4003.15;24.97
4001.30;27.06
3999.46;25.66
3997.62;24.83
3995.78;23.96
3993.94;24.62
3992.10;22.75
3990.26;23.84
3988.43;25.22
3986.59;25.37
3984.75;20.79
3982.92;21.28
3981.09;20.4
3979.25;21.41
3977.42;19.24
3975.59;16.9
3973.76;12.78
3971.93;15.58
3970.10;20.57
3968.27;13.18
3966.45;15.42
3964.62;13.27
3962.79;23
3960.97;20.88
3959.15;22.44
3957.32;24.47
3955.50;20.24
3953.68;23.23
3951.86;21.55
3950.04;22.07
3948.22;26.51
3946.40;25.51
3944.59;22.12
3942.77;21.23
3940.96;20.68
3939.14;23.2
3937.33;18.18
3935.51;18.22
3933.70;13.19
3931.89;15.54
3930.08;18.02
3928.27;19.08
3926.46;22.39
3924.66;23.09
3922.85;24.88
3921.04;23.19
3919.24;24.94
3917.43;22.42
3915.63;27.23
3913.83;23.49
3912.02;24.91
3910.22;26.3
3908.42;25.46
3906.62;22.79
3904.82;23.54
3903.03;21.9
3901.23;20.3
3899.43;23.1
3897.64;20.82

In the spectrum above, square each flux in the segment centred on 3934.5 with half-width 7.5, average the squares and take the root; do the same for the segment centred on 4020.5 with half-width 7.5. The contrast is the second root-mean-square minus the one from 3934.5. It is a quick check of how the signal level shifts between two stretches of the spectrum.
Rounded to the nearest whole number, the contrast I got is 8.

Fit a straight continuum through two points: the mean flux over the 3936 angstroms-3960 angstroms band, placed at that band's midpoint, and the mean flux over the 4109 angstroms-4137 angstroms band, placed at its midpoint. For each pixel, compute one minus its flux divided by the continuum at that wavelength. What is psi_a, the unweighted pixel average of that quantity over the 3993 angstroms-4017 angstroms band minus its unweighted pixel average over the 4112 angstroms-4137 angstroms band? -0.08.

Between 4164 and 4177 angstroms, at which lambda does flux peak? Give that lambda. 4168.71 angstroms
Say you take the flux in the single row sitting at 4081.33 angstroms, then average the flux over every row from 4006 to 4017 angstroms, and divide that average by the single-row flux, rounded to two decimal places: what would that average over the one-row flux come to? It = 1.02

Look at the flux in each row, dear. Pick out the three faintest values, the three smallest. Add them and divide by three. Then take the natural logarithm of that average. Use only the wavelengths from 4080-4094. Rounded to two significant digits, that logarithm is 3.0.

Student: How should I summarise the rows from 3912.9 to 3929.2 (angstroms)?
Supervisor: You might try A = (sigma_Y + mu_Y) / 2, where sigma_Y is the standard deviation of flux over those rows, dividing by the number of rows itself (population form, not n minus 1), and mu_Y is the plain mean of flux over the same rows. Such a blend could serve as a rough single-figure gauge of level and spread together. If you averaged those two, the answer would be 12.8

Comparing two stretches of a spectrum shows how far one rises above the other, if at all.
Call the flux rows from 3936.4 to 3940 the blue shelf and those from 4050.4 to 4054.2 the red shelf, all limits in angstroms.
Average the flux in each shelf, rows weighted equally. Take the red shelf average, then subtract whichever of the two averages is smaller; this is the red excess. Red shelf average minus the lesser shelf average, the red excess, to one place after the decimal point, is 6.3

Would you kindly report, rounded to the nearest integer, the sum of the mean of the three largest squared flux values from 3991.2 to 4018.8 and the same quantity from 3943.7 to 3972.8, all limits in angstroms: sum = 1375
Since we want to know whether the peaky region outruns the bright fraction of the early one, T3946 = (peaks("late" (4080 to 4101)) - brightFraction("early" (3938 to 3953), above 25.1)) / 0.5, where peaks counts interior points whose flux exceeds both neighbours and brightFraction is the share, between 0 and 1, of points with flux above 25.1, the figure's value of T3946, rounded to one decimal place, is 5.5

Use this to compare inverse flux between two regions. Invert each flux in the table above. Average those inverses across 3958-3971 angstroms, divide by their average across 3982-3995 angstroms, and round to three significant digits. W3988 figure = 1.33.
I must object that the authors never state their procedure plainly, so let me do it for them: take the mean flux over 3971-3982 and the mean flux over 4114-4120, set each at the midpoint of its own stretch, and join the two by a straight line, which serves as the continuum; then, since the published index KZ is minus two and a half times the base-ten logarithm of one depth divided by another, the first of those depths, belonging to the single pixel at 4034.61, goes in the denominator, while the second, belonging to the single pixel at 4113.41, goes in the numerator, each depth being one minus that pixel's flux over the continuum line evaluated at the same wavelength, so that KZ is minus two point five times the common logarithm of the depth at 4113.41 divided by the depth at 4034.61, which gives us 1.6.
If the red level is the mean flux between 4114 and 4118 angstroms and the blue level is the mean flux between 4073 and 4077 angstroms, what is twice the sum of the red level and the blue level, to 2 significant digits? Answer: 93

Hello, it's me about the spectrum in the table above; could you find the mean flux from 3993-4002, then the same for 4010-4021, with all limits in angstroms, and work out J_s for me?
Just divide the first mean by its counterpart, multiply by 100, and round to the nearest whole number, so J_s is 94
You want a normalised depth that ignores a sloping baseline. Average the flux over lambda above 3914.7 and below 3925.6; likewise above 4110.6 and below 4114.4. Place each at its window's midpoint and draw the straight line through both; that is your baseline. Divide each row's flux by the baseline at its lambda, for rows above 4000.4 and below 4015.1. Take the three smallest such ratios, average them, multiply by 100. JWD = 98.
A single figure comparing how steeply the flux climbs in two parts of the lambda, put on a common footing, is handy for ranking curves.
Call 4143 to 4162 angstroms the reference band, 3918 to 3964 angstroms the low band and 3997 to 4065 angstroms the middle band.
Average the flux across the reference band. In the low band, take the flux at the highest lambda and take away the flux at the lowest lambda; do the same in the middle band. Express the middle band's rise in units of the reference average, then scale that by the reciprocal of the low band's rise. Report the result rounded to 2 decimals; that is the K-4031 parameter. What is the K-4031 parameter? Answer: 0.08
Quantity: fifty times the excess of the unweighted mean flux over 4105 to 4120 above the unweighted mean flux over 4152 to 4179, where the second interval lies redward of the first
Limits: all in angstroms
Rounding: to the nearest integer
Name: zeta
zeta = -140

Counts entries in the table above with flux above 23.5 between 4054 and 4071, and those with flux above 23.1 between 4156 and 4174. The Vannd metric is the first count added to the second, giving 16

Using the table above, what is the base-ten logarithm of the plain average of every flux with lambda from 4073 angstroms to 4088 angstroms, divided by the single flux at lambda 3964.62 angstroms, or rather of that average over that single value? 0.25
